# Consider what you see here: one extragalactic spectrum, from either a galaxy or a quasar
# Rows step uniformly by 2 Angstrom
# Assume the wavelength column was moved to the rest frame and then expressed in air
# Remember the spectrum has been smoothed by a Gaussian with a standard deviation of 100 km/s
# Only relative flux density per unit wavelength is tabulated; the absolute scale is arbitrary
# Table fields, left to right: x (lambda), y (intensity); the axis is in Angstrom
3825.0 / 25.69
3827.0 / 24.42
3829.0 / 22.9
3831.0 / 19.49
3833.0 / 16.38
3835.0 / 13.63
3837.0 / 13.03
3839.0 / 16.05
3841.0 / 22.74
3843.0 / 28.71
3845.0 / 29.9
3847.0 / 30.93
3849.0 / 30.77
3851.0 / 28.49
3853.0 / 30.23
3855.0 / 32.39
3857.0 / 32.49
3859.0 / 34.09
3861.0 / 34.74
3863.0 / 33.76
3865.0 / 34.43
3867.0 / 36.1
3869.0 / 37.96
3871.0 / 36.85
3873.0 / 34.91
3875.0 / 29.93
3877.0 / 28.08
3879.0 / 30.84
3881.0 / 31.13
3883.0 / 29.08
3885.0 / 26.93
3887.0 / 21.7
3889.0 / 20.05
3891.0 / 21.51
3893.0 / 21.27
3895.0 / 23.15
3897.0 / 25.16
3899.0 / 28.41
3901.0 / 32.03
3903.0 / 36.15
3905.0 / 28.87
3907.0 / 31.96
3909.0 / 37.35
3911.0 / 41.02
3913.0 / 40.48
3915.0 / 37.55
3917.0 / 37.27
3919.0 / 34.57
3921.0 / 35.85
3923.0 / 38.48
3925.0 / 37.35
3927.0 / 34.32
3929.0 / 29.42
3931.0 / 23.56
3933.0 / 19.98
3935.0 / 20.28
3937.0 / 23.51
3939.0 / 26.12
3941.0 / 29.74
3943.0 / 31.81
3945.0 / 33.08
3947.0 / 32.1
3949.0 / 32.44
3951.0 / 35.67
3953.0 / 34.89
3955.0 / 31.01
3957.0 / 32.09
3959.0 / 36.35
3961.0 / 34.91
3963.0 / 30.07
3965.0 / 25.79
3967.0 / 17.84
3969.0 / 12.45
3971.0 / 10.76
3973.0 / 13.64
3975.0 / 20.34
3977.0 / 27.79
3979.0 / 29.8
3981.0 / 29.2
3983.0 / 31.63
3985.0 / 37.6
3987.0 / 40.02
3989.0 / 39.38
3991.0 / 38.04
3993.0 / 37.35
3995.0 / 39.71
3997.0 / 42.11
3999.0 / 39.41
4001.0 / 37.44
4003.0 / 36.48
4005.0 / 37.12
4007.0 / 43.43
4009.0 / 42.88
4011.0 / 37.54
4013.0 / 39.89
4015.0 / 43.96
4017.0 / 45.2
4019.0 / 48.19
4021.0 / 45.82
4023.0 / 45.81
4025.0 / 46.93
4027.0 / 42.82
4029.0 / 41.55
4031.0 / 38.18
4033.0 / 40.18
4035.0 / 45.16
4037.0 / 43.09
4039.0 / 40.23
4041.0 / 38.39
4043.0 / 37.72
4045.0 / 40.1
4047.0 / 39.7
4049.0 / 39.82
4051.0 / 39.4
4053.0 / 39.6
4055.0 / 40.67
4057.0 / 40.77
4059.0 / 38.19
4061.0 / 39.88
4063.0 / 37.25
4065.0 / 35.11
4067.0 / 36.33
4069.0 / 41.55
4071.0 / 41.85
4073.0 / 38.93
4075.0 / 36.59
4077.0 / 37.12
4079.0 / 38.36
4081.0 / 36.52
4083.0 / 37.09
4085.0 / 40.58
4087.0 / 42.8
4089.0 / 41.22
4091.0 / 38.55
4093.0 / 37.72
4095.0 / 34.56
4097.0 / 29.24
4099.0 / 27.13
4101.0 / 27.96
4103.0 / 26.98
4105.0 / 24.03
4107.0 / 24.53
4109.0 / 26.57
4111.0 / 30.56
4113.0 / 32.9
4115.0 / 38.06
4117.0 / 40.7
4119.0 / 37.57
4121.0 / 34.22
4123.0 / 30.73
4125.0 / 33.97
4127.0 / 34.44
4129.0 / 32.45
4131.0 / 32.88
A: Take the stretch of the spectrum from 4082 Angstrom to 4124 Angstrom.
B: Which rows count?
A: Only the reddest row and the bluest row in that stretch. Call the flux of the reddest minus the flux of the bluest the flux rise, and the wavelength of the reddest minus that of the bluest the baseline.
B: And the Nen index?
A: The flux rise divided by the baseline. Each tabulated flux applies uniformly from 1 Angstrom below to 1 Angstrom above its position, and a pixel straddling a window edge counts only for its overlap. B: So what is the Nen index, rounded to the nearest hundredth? -0.16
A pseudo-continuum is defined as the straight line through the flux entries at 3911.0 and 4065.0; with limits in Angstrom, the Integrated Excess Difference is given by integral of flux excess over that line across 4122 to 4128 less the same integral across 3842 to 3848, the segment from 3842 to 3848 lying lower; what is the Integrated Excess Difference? 84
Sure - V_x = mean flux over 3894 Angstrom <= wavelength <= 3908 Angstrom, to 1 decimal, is 29.4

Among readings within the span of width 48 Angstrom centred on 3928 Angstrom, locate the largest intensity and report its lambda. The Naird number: 3911.0 Angstrom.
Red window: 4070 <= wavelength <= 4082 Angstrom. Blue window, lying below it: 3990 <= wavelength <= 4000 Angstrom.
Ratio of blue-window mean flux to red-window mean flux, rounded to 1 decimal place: 1.0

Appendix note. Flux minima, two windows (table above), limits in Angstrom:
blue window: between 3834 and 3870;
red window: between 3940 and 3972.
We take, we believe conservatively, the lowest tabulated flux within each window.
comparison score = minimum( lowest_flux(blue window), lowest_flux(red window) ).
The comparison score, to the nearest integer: 11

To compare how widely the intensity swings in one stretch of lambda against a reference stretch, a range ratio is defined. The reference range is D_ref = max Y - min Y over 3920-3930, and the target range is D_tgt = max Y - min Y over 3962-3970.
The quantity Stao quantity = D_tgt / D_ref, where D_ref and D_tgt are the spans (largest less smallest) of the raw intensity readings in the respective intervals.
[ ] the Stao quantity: 1.9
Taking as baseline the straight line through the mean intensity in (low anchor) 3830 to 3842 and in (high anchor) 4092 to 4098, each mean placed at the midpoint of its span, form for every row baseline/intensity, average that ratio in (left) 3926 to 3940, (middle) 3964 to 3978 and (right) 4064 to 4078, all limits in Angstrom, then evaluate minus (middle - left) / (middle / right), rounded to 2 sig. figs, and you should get -0.33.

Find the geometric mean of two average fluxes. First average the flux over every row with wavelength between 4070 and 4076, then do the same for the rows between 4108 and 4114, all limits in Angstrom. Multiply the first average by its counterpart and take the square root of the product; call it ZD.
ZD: 34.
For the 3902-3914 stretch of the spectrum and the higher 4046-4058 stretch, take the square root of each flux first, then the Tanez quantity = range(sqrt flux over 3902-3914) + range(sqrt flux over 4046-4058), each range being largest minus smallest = 1.1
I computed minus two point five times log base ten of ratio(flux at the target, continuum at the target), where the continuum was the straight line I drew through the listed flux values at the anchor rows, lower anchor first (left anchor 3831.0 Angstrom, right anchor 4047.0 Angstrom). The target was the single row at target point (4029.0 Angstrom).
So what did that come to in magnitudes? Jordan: -0.10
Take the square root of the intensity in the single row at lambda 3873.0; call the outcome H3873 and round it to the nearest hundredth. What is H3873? 5.91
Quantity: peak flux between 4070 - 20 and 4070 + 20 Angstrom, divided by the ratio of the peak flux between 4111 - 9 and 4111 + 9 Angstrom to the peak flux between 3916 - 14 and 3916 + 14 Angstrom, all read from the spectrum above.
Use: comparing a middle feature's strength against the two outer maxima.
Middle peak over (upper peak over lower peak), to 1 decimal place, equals 43.1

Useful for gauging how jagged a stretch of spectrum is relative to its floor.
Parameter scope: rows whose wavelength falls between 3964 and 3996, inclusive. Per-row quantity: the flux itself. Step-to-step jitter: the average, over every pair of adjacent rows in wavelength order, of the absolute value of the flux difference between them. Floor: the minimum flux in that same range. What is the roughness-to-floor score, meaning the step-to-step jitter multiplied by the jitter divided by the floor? 1.1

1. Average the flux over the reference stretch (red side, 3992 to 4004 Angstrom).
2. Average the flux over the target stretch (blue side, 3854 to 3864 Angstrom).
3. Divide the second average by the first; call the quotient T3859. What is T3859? 0.86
